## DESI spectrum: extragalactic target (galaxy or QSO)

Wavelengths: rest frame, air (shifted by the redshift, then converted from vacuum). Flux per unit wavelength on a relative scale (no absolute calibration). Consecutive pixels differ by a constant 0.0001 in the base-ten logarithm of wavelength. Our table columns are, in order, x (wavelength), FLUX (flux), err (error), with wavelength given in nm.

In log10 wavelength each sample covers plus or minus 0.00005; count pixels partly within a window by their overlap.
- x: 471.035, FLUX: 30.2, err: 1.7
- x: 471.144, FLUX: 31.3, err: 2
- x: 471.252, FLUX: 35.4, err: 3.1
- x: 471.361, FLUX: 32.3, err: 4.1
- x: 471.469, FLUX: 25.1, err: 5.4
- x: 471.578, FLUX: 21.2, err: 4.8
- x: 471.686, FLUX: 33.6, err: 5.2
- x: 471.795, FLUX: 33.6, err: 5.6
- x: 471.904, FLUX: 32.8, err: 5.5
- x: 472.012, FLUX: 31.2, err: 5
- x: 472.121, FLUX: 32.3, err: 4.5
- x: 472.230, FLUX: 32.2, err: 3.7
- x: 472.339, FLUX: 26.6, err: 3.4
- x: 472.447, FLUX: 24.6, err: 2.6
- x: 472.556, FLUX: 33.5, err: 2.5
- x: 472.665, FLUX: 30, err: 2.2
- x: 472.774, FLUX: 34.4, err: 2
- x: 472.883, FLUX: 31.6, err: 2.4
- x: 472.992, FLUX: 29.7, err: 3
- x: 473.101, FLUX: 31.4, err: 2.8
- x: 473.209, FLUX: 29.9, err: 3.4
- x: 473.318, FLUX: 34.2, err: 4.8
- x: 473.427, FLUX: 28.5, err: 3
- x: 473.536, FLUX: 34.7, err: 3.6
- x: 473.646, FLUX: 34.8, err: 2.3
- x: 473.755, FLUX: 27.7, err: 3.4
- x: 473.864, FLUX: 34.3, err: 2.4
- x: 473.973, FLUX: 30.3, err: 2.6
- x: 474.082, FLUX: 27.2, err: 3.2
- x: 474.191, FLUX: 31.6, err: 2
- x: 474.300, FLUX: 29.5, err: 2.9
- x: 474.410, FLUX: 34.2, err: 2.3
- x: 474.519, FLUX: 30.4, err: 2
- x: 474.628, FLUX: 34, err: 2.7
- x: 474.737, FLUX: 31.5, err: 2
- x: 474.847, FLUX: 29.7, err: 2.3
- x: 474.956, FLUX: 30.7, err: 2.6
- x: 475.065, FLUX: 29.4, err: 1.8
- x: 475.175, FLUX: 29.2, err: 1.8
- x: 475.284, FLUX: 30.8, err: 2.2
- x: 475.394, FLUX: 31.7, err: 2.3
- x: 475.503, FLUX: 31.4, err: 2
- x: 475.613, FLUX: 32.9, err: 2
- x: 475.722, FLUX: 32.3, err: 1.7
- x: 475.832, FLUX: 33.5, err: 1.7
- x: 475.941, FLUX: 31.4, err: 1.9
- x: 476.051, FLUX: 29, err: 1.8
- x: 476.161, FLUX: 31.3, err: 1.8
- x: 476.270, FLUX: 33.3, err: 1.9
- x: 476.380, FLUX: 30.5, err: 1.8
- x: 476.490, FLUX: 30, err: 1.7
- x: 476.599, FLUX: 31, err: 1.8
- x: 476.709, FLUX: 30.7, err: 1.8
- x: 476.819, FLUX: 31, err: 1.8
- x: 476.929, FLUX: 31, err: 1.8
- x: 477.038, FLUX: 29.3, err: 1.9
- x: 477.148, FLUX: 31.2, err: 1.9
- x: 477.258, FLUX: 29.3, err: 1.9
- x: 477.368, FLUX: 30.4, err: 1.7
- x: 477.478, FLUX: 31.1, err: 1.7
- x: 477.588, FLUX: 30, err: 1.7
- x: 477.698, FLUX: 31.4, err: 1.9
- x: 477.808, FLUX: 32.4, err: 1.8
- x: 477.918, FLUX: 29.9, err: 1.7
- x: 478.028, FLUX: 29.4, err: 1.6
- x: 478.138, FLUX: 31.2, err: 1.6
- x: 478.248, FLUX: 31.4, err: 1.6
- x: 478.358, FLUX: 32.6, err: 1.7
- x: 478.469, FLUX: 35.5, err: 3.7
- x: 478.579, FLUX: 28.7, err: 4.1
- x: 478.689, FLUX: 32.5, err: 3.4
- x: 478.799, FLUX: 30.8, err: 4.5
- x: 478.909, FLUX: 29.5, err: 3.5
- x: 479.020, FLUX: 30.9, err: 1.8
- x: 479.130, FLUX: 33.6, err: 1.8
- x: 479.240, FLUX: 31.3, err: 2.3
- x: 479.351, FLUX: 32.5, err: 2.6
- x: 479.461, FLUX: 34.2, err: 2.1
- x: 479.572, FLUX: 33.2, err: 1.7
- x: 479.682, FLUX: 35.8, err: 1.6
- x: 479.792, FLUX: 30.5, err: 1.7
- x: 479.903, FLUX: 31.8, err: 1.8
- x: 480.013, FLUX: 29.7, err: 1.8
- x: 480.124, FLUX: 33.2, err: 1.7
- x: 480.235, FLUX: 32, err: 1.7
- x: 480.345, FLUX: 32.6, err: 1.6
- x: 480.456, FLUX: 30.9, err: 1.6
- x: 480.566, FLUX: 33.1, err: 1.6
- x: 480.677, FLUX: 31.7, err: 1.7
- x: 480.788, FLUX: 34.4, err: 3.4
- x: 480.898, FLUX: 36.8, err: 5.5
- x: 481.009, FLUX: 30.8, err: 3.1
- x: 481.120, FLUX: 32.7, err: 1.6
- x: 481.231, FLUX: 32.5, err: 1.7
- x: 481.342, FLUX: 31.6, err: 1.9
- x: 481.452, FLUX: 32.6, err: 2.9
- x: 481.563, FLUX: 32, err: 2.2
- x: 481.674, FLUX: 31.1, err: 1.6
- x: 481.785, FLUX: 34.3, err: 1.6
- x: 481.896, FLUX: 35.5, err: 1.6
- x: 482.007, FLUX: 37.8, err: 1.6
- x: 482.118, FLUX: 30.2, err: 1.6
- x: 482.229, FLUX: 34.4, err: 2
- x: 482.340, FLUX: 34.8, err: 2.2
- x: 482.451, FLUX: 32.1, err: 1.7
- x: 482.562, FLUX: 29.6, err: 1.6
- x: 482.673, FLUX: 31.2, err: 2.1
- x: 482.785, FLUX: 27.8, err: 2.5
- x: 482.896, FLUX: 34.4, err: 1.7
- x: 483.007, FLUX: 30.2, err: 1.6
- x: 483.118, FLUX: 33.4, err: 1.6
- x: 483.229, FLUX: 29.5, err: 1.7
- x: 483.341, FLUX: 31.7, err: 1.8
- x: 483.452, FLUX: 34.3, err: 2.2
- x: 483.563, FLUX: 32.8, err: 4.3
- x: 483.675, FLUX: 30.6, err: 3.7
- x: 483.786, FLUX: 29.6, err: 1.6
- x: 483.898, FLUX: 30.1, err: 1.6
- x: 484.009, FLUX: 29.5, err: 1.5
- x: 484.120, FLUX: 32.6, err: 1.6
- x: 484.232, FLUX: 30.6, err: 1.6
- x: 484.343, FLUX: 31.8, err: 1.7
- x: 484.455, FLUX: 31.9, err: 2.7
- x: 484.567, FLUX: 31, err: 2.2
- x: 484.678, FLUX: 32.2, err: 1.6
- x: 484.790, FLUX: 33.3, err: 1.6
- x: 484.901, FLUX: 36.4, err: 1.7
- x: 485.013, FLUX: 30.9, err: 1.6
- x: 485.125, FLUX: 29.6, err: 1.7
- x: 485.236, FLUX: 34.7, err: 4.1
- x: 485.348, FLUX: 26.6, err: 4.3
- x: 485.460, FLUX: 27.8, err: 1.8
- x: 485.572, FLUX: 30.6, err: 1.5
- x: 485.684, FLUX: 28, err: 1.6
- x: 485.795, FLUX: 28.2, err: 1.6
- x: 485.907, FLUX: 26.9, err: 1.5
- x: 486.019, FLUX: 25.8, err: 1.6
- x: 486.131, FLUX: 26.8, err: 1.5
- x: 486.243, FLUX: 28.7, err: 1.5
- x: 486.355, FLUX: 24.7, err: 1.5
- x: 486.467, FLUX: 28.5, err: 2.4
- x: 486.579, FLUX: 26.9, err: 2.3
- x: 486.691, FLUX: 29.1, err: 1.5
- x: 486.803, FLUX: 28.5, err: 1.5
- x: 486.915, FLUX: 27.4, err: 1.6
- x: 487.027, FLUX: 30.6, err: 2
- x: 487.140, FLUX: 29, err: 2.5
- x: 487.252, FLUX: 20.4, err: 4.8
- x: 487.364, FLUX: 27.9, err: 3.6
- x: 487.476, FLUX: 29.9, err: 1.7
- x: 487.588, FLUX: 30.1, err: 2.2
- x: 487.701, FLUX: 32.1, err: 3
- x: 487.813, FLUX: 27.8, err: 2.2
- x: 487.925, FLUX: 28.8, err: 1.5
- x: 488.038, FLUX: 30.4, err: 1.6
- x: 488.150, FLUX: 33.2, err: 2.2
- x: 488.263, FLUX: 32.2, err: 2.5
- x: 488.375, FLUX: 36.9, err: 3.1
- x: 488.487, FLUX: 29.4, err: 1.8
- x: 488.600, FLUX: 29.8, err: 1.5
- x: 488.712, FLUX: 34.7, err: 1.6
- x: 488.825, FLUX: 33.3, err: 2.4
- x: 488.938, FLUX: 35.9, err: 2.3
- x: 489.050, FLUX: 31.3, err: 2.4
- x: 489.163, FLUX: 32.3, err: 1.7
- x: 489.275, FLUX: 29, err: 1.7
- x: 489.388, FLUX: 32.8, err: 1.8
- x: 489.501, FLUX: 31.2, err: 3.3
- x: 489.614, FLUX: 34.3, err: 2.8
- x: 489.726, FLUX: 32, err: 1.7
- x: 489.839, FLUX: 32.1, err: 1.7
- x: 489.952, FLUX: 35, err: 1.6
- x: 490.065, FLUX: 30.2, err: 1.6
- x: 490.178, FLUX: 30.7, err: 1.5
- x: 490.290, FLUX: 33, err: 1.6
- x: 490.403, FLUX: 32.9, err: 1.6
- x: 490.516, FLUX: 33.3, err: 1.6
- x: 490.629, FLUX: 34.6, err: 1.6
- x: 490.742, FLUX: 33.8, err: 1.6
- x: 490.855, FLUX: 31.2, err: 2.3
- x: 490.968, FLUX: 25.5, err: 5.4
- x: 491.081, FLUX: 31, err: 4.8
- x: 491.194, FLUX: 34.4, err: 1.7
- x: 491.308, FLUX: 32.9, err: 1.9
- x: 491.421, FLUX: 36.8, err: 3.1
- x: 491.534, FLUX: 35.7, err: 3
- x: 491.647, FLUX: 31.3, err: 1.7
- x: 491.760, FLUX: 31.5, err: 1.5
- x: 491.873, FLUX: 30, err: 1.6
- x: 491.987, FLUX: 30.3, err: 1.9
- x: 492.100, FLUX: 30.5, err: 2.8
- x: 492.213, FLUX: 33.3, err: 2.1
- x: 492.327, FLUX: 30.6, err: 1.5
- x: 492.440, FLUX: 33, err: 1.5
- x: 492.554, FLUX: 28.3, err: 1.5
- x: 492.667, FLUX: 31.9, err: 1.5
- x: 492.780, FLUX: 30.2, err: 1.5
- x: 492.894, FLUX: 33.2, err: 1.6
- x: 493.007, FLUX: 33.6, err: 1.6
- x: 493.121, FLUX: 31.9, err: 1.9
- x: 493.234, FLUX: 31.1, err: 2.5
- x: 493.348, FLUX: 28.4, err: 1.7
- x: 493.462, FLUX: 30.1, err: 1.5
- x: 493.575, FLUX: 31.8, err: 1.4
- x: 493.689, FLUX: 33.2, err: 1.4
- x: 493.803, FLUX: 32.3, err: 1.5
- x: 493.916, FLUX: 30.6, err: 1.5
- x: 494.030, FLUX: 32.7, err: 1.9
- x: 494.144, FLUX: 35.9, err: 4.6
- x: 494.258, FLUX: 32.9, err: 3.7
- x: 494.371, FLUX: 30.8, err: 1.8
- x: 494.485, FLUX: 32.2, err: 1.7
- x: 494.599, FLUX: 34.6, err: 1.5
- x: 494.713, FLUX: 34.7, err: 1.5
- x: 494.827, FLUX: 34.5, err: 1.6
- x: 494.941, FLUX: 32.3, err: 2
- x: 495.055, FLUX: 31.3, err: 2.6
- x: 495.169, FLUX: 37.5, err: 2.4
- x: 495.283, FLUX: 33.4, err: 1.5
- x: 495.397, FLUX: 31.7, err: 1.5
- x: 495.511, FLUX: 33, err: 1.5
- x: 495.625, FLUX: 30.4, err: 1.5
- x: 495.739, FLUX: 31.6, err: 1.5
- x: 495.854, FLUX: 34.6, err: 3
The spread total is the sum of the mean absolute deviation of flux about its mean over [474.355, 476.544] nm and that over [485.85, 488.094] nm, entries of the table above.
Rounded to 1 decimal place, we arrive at 3.0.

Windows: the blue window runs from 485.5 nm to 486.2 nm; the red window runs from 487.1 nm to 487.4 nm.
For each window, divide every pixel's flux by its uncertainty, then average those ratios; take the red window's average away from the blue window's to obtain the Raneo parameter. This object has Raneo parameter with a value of 10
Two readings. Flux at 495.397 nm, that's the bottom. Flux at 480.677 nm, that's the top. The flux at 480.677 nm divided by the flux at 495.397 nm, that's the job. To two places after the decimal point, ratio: 1.00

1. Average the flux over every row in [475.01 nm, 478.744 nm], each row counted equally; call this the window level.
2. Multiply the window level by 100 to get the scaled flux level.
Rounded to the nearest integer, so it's 3108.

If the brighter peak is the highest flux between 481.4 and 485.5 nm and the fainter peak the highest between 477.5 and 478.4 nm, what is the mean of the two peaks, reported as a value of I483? 35.2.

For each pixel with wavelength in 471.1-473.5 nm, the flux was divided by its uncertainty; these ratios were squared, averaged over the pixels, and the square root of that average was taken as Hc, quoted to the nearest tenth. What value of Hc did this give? 10.0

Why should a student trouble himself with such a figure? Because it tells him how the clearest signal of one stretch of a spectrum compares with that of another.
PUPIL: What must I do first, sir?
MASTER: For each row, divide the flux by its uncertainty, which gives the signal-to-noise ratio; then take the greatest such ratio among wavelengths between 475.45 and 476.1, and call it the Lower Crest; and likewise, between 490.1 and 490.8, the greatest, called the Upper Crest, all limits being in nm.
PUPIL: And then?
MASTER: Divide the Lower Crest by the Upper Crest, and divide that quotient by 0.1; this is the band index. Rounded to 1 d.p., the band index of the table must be 9.1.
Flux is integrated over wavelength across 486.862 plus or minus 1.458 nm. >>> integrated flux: 83.0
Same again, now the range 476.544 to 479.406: 89.0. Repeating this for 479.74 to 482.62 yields 94.0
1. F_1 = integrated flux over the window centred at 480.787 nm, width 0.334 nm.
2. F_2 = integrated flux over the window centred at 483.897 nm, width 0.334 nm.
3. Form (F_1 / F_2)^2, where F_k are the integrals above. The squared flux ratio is 1.3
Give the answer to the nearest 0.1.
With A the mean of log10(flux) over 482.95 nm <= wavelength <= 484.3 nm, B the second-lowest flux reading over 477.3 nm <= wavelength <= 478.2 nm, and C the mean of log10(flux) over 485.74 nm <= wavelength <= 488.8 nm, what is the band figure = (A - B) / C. -19.4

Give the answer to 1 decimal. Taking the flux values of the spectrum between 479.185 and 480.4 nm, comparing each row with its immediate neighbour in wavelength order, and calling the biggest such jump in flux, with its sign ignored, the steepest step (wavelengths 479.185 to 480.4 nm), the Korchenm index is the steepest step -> 5.3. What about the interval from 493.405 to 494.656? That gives 3.2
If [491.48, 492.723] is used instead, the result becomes 4.7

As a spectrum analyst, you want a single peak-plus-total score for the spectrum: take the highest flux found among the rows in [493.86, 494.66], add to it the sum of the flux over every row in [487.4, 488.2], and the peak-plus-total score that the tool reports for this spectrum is 248.2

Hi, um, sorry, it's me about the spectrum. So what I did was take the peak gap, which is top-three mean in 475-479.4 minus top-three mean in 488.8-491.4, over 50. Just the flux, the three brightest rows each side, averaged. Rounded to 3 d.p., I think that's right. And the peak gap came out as -0.019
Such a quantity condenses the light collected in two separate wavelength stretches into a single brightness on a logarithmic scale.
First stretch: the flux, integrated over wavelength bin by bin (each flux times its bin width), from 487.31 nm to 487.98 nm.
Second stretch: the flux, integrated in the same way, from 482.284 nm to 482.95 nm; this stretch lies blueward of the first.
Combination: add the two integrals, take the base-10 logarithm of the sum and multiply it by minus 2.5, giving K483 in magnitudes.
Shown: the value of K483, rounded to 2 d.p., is -4.03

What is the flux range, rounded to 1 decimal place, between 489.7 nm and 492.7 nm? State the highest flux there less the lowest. 11.3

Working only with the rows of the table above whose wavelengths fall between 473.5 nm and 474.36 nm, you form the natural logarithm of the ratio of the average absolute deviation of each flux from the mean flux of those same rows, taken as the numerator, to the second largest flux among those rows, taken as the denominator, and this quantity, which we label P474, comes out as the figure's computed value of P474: -2.60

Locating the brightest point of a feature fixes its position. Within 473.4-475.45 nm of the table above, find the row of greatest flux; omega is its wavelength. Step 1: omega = 473.646 nm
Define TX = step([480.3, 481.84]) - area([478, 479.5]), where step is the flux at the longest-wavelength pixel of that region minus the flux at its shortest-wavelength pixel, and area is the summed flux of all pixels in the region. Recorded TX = -442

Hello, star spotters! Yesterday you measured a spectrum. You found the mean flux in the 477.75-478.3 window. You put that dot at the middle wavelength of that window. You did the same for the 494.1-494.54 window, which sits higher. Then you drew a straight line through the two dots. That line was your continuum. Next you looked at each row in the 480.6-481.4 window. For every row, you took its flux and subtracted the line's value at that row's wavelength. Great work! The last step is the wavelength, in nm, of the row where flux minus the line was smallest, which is 481.009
